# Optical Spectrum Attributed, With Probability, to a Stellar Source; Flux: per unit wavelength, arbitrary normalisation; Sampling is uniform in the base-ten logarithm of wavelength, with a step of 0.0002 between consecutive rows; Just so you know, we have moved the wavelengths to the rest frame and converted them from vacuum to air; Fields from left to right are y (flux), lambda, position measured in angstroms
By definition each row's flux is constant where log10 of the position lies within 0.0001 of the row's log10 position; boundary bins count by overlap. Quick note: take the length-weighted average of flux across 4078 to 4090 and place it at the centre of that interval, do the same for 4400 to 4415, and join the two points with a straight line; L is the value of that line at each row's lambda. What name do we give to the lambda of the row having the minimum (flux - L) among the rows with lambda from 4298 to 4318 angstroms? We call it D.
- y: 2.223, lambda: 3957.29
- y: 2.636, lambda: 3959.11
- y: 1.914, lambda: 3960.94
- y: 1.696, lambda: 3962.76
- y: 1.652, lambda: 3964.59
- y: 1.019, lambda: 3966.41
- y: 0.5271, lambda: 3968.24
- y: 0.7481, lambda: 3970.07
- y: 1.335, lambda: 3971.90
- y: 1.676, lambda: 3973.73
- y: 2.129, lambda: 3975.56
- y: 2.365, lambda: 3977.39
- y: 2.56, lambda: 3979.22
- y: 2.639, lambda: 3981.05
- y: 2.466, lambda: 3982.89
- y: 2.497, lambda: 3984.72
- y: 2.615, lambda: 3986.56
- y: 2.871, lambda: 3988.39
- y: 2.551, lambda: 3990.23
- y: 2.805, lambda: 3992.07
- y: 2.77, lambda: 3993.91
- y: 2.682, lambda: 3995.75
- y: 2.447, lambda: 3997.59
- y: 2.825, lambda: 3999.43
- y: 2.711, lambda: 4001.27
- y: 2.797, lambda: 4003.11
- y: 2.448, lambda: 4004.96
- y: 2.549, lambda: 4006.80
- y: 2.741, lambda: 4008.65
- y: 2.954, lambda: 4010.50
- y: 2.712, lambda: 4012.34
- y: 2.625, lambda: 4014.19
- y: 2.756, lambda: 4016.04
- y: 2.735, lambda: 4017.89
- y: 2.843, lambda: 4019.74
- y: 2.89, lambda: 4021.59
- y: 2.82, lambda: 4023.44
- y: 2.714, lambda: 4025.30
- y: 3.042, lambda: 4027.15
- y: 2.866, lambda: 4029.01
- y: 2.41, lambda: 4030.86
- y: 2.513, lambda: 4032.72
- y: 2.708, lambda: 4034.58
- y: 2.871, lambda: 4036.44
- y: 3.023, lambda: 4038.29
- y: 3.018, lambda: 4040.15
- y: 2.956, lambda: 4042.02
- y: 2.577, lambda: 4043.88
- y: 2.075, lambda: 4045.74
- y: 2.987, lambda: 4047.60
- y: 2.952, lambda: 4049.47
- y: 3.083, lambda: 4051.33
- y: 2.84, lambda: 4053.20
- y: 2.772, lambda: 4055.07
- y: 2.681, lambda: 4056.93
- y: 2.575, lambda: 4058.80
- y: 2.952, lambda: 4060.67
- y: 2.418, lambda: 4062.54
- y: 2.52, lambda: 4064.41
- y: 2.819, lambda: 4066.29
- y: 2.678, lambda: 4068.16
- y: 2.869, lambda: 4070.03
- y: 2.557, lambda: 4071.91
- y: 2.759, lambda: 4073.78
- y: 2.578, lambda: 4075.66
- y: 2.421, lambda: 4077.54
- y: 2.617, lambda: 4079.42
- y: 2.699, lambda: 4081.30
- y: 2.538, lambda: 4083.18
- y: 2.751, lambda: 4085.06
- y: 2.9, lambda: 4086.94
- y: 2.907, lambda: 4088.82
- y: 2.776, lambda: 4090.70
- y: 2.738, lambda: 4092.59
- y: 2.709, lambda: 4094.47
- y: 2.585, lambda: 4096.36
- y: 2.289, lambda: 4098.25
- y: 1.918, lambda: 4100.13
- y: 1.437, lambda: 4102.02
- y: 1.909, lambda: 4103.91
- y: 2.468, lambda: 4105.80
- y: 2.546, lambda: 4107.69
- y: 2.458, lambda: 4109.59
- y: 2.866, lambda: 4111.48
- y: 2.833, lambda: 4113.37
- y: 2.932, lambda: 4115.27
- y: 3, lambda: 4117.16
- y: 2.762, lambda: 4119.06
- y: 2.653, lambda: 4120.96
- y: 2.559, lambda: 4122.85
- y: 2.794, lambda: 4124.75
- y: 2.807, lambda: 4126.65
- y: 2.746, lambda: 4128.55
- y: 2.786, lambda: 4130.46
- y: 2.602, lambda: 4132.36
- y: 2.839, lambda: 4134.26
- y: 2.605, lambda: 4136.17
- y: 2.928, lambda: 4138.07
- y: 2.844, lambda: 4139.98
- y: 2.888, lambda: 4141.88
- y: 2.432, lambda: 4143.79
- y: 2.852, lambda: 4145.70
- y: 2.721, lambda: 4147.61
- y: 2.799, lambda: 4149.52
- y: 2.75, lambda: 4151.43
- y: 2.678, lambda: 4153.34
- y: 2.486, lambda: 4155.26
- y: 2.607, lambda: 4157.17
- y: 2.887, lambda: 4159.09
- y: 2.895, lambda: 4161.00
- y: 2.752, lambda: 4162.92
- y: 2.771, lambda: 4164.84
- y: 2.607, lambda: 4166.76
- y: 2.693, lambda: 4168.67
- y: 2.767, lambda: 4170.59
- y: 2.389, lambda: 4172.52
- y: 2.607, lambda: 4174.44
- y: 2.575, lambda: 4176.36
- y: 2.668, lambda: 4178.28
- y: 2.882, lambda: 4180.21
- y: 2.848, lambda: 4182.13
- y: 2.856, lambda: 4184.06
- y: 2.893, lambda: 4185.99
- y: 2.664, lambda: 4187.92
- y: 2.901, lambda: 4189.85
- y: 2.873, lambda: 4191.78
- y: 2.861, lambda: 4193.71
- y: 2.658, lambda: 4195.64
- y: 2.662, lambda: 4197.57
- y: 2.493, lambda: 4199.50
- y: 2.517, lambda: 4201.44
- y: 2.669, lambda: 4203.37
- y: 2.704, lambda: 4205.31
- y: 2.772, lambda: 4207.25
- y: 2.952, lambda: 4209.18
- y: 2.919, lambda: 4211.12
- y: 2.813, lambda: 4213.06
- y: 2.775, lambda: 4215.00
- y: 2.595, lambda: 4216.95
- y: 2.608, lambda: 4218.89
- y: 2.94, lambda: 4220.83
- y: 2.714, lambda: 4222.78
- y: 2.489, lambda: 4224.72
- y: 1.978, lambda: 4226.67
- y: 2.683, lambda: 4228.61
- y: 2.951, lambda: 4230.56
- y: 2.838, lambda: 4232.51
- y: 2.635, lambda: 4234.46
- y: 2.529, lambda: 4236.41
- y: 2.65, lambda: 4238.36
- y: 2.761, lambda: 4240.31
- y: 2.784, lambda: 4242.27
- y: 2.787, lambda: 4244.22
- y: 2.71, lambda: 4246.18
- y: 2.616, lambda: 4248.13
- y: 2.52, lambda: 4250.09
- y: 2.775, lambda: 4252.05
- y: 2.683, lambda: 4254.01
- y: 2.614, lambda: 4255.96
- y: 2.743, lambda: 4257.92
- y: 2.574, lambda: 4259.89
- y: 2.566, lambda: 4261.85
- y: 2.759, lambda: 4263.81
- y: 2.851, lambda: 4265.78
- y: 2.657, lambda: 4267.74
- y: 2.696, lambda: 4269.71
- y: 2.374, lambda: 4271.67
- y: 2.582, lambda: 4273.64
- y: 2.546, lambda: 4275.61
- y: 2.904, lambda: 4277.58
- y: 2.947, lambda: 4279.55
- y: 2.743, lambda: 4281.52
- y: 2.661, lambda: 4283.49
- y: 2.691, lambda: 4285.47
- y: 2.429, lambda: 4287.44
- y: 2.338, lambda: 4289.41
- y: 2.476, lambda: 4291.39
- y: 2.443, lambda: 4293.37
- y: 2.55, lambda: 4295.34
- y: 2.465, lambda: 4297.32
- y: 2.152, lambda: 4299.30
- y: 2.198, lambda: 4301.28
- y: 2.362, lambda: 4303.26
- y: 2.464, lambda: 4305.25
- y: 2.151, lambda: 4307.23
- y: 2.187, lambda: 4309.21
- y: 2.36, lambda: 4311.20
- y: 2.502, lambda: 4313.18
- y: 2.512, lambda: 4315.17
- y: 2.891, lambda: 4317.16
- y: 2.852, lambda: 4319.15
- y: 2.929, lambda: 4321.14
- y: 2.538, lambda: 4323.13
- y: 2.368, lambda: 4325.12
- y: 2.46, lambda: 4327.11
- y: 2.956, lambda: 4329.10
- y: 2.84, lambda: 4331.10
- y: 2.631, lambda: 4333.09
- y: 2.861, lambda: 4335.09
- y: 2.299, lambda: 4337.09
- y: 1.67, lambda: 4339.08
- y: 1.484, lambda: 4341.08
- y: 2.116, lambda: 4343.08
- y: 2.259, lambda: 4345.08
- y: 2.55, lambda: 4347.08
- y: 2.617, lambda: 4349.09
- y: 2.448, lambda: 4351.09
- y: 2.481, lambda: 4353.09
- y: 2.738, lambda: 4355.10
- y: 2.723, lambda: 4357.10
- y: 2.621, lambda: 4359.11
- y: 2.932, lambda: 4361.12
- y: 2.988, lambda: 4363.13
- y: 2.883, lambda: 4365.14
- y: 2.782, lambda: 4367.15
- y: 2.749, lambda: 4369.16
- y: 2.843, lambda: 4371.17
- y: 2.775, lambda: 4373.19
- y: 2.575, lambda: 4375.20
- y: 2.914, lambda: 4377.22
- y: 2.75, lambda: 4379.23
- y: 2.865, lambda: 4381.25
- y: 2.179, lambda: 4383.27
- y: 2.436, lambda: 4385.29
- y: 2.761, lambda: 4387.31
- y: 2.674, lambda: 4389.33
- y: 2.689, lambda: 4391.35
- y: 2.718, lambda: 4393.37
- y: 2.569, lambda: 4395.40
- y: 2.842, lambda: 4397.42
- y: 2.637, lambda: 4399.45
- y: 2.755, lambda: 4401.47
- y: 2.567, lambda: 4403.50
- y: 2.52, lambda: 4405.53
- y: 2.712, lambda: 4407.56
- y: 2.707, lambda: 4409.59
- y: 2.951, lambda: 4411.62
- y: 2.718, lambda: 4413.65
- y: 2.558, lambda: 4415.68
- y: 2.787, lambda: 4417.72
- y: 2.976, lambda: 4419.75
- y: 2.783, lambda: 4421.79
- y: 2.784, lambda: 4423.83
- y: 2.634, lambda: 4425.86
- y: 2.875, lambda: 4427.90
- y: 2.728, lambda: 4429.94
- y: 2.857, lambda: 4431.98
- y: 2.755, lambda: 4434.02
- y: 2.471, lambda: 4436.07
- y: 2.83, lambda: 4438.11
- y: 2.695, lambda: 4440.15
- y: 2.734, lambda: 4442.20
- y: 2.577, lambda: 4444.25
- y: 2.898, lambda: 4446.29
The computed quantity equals 4307.23 angstroms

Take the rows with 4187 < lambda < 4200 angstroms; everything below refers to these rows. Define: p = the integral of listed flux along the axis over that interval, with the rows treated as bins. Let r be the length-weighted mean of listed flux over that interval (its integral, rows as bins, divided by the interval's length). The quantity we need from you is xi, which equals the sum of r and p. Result 38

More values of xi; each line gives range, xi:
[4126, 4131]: 17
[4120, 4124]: 13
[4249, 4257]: 24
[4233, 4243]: 29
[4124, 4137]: 38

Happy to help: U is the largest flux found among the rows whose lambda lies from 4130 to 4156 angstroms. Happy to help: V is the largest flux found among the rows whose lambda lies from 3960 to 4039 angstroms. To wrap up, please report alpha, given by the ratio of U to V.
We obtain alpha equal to 0.96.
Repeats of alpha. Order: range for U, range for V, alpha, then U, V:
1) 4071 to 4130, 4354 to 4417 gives 1.00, 3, 2.988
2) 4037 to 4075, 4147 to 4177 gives 1.06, 3.083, 2.895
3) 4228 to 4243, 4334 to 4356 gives 1.03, 2.951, 2.861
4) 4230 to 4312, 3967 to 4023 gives 1.00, 2.951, 2.954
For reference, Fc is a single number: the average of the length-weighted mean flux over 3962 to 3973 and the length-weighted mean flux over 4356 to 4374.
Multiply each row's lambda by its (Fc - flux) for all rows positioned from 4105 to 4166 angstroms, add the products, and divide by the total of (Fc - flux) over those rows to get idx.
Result 4135.7 angstroms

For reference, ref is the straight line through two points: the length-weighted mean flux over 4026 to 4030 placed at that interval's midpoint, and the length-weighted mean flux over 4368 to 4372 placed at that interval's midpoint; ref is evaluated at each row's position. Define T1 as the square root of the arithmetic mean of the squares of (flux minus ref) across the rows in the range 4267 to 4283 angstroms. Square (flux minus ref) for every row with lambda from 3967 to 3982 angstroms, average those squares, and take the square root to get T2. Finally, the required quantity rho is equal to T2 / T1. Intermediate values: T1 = 0.23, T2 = 1.43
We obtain 6.1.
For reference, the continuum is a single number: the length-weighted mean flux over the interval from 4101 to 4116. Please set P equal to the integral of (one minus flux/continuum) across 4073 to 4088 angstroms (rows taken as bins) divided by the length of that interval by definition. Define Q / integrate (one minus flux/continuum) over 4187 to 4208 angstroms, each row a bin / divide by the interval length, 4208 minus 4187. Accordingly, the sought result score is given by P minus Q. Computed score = 0.02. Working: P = -0.098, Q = -0.12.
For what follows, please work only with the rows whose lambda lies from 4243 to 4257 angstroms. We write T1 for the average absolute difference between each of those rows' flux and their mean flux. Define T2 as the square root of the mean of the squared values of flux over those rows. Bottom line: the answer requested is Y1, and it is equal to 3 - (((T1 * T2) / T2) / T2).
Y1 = 2.97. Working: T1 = 0.076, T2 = 2.67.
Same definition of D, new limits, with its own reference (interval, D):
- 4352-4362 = 4353.09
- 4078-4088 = 4083.18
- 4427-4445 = 4436.07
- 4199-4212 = 4199.50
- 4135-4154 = 4143.79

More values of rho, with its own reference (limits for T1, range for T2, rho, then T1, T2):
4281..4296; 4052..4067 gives 0.9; 0.32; 0.28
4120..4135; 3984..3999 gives 1.7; 0.20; 0.33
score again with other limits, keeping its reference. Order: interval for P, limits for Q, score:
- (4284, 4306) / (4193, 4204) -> 0.09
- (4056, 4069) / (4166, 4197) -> 0.03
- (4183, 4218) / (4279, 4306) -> -0.11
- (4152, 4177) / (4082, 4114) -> -0.07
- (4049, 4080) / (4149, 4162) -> 0.01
